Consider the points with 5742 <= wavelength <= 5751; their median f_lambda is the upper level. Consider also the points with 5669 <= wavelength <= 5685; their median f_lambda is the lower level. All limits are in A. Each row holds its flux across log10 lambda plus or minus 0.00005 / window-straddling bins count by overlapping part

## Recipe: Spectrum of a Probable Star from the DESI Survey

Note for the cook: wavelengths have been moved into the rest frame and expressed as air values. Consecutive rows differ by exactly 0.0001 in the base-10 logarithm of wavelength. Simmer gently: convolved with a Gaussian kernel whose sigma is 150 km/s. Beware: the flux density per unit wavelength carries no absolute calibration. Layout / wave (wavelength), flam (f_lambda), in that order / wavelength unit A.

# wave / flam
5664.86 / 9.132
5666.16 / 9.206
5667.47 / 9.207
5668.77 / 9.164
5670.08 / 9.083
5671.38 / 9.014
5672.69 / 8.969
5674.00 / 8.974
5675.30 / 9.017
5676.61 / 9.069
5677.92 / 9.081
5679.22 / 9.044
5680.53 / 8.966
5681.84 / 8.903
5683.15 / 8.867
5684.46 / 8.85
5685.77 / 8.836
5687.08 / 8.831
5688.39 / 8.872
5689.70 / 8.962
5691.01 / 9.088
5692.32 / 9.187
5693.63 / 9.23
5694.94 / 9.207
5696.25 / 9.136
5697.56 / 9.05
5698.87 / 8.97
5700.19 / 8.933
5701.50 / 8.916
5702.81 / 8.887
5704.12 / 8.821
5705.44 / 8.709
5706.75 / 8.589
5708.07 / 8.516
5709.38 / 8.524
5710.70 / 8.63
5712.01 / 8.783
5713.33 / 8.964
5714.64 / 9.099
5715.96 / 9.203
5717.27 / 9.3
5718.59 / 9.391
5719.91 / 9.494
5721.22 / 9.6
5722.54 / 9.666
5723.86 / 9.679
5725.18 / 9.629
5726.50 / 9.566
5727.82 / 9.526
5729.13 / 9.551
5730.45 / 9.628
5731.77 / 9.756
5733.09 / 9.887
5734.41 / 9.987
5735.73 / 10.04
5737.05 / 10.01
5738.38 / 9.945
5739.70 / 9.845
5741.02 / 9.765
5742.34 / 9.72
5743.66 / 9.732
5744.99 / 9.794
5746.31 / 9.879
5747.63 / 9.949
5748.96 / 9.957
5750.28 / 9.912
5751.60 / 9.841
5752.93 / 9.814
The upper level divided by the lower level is 1.10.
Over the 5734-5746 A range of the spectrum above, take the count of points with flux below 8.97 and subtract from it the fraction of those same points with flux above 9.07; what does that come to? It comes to -1.0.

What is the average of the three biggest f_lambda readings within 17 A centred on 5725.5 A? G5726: 9.77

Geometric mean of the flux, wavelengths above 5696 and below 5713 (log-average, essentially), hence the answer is 8.8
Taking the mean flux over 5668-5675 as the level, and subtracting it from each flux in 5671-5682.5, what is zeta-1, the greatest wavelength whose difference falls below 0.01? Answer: 5681.84 A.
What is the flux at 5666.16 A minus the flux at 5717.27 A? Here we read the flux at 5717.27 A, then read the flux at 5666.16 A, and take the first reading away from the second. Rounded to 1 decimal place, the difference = -0.1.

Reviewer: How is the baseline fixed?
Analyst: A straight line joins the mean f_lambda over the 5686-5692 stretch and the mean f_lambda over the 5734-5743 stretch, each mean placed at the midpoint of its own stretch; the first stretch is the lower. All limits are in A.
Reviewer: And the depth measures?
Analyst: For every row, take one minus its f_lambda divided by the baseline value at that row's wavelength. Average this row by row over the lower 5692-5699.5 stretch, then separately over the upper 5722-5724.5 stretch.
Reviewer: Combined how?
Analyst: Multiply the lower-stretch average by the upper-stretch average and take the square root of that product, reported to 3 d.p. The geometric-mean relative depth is 0.007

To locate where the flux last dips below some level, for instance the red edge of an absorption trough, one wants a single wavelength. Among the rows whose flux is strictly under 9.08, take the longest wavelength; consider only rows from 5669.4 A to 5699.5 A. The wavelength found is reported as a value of 5698.87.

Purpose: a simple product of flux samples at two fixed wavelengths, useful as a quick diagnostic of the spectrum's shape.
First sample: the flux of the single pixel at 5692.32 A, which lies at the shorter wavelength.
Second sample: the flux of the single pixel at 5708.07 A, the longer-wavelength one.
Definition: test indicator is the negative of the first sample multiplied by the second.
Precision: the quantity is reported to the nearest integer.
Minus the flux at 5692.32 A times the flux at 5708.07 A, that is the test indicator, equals -78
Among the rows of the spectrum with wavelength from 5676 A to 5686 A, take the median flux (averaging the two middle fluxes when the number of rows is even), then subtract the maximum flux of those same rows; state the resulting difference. -0.15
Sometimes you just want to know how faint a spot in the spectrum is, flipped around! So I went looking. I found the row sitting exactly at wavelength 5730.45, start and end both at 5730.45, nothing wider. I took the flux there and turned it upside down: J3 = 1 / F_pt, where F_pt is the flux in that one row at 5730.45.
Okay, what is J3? 0.104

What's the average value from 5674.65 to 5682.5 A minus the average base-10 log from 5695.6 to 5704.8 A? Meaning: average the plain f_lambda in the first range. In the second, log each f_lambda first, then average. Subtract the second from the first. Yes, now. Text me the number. 8.1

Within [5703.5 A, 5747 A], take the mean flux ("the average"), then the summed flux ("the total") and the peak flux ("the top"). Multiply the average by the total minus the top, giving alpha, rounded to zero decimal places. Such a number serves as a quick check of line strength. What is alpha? 2841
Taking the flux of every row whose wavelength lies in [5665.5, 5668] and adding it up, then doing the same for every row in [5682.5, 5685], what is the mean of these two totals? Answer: 18.1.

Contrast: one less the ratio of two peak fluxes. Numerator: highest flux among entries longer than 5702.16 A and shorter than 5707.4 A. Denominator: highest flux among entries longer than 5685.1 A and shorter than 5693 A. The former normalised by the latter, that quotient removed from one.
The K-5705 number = 0.03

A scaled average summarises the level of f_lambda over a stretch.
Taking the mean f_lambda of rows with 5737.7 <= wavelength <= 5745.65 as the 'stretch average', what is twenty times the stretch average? 196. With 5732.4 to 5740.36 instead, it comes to 199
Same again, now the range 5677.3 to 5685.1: 179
